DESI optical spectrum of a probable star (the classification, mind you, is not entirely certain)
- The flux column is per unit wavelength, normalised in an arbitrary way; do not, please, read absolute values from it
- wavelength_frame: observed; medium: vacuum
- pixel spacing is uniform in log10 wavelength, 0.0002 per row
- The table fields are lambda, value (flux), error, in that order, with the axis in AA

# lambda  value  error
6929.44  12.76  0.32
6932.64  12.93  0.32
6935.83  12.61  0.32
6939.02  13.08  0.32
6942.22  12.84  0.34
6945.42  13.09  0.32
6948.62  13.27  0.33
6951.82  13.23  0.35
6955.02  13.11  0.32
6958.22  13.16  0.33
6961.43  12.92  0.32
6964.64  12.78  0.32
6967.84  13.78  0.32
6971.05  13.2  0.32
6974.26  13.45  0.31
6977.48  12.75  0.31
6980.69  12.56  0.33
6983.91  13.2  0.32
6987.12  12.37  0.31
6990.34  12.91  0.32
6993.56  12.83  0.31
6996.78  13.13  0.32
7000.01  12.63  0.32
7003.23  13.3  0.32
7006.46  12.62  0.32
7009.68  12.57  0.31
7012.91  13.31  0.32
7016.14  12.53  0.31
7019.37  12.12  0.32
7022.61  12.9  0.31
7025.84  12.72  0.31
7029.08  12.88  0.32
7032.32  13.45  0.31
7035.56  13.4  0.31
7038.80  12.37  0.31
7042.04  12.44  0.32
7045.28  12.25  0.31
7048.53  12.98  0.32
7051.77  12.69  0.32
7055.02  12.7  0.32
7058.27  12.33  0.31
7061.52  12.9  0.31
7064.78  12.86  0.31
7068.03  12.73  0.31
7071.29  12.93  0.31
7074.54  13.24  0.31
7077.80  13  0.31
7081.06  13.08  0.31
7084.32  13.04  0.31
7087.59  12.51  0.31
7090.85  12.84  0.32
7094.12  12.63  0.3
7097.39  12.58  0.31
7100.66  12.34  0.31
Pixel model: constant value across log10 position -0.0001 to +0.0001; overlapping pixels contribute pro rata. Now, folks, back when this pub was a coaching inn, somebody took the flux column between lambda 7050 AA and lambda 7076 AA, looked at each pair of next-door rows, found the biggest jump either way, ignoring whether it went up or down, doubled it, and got 1.14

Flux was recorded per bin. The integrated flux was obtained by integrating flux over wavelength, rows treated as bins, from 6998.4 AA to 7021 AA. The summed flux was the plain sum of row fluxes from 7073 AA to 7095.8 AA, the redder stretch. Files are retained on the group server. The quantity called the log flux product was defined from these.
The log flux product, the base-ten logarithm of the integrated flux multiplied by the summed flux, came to 4.41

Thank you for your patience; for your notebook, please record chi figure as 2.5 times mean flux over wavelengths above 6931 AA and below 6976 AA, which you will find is 32.8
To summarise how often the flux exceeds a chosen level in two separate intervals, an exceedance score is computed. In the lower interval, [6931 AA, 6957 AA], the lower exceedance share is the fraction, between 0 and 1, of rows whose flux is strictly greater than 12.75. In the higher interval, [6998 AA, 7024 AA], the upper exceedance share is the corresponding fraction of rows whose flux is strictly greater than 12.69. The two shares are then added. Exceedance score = 1.25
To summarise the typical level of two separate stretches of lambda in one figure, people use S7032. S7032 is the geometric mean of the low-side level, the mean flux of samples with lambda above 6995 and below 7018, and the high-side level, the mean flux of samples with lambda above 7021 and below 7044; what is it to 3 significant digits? 12.9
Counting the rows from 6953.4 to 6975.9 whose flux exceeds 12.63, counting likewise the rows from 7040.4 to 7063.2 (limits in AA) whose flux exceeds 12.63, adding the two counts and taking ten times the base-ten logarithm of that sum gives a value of 10.4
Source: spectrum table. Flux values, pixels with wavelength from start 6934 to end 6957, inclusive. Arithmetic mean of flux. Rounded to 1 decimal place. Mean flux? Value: 13.0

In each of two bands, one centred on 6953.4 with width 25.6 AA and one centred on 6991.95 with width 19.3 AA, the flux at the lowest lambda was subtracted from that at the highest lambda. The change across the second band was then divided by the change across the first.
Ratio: 9.5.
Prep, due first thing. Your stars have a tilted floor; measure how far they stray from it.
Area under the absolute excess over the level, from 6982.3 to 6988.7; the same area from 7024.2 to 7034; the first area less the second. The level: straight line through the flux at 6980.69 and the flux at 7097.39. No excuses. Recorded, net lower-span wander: -1.7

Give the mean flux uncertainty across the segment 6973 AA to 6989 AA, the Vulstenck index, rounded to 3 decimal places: 0.316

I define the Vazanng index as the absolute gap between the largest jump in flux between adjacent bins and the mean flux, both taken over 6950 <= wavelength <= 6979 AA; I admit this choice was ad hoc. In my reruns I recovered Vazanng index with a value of 12.2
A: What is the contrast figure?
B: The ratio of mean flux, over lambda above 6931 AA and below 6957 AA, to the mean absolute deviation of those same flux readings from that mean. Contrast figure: 77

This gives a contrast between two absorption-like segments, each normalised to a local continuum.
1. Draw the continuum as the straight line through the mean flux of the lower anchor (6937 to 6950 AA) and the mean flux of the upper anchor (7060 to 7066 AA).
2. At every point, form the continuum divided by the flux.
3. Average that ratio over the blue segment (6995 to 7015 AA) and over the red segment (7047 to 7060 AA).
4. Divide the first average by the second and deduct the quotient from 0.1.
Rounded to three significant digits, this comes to -0.887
